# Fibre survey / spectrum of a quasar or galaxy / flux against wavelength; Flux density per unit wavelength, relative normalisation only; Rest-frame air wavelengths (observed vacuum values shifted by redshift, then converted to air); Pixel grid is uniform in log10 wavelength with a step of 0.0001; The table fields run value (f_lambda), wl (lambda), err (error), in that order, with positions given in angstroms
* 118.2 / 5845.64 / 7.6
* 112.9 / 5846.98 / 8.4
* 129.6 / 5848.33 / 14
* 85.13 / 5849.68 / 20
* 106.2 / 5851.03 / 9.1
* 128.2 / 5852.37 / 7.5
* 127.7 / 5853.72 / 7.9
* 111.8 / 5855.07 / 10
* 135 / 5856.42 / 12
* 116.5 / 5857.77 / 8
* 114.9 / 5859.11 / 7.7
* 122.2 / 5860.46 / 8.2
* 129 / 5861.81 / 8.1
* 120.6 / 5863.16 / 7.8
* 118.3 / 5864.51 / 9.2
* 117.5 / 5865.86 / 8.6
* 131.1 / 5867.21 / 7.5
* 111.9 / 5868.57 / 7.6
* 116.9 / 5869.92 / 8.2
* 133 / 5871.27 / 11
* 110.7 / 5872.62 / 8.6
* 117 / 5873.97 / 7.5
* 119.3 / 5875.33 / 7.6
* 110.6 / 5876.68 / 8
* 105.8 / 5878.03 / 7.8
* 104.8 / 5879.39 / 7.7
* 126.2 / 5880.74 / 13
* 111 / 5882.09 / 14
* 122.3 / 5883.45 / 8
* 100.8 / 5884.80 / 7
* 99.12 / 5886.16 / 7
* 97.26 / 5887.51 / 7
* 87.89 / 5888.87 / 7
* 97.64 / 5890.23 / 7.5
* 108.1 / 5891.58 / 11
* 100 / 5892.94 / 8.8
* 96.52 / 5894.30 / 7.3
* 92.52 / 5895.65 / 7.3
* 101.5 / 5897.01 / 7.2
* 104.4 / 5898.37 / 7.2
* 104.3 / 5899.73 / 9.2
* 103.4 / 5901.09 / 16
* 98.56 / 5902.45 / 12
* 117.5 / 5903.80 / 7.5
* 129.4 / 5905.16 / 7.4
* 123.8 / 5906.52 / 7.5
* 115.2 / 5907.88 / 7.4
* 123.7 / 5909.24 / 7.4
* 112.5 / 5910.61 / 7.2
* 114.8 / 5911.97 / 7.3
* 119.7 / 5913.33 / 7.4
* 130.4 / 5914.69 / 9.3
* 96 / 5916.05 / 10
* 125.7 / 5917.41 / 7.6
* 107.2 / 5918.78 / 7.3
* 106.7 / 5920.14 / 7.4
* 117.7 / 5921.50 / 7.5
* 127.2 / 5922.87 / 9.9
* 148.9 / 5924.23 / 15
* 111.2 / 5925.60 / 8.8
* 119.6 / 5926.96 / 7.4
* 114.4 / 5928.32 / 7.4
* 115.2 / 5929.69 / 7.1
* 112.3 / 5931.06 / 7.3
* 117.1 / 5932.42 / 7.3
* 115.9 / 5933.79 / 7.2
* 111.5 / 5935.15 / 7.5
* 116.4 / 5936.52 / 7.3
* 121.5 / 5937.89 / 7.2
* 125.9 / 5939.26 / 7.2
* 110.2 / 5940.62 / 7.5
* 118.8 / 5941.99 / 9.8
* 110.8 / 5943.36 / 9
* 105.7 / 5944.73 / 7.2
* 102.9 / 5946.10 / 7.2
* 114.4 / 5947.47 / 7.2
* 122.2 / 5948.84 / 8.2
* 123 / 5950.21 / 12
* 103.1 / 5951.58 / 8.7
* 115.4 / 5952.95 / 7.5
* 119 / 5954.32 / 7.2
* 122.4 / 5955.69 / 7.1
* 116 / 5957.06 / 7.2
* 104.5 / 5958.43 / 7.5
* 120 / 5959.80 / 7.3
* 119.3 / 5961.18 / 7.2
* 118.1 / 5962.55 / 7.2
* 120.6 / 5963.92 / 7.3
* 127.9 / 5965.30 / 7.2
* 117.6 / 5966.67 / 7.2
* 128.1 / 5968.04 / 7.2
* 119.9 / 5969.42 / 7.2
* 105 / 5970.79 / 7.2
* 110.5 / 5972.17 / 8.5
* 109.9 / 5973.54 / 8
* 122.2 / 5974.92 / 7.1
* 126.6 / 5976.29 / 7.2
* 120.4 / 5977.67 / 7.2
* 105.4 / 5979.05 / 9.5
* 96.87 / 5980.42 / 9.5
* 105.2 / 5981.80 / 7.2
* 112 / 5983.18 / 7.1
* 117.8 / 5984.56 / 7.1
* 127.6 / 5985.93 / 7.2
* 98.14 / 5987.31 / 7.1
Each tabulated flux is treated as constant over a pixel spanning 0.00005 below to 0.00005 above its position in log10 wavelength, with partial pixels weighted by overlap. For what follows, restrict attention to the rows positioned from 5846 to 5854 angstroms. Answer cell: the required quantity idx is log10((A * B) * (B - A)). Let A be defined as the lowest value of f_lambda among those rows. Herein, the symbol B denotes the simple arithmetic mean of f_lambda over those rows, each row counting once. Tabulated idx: 5.47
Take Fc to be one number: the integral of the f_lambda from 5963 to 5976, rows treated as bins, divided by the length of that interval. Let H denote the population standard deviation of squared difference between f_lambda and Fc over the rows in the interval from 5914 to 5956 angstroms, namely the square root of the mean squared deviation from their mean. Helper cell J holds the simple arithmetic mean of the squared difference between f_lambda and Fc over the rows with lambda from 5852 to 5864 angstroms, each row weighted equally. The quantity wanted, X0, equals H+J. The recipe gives 257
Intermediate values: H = 184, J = 73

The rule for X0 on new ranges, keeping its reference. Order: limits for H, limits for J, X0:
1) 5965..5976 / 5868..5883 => 131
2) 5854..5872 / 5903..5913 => 125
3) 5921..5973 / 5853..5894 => 306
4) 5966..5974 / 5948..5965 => 101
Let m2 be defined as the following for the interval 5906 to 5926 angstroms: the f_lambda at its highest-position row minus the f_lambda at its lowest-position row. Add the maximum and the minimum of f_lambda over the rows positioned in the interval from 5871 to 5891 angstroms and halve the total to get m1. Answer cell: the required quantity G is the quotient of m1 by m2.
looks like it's -9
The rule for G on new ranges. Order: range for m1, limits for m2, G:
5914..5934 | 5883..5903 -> -5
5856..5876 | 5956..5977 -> 12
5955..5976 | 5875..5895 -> -5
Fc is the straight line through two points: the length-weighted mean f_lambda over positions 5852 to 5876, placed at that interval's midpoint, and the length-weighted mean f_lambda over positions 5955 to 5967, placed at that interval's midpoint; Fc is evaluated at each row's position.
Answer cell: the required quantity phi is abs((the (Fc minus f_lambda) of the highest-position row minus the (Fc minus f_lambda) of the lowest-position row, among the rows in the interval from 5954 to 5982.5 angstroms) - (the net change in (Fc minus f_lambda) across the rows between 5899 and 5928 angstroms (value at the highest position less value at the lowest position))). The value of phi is 29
